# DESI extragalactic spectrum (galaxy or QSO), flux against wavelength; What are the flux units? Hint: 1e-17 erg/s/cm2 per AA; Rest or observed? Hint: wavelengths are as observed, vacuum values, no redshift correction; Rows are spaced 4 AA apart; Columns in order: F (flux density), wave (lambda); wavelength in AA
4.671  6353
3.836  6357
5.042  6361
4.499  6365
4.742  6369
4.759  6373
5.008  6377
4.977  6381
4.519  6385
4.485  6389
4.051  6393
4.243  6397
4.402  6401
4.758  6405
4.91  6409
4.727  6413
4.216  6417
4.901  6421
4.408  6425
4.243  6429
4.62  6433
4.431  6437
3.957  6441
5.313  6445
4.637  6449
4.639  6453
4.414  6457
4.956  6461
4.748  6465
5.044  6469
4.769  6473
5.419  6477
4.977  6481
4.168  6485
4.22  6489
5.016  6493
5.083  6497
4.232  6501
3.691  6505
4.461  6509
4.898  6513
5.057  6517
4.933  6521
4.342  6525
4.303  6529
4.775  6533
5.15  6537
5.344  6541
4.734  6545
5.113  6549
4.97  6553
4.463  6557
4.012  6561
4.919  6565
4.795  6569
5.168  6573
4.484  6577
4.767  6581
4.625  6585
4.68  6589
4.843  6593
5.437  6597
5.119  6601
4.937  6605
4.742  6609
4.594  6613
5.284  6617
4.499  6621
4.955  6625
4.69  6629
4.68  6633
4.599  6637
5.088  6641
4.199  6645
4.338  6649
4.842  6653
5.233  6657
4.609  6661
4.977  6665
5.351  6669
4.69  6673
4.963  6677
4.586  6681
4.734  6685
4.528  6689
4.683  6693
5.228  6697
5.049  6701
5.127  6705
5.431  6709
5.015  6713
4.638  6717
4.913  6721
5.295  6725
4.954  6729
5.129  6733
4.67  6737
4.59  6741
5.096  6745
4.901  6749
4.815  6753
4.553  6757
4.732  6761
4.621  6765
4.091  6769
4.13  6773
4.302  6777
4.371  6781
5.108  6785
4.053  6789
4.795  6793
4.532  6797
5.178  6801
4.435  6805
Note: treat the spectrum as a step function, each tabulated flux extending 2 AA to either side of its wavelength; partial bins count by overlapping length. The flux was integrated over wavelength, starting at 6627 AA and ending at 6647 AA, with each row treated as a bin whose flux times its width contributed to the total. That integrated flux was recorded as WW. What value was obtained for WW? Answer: 93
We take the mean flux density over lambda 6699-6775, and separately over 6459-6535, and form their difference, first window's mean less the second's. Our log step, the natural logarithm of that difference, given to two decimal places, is -1.97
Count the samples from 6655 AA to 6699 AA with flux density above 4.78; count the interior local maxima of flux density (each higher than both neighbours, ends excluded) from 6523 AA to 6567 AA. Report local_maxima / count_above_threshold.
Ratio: 0.40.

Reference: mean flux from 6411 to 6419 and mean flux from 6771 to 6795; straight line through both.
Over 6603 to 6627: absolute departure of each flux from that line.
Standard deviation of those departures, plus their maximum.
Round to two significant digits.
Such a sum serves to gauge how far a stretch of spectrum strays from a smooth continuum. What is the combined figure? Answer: 1.1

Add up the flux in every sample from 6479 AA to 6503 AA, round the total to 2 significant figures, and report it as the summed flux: 28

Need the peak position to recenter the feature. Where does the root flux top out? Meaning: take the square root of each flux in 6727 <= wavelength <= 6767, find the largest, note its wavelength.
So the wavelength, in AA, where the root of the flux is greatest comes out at 6733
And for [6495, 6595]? 6541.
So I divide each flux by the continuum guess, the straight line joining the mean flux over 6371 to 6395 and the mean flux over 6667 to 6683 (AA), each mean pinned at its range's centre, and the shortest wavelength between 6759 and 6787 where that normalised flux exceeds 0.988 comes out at 6785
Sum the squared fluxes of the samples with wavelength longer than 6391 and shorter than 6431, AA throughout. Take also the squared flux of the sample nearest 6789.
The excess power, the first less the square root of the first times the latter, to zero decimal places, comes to 144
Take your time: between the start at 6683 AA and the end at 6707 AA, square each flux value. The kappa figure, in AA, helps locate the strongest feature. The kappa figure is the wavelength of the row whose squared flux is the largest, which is 6697 AA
